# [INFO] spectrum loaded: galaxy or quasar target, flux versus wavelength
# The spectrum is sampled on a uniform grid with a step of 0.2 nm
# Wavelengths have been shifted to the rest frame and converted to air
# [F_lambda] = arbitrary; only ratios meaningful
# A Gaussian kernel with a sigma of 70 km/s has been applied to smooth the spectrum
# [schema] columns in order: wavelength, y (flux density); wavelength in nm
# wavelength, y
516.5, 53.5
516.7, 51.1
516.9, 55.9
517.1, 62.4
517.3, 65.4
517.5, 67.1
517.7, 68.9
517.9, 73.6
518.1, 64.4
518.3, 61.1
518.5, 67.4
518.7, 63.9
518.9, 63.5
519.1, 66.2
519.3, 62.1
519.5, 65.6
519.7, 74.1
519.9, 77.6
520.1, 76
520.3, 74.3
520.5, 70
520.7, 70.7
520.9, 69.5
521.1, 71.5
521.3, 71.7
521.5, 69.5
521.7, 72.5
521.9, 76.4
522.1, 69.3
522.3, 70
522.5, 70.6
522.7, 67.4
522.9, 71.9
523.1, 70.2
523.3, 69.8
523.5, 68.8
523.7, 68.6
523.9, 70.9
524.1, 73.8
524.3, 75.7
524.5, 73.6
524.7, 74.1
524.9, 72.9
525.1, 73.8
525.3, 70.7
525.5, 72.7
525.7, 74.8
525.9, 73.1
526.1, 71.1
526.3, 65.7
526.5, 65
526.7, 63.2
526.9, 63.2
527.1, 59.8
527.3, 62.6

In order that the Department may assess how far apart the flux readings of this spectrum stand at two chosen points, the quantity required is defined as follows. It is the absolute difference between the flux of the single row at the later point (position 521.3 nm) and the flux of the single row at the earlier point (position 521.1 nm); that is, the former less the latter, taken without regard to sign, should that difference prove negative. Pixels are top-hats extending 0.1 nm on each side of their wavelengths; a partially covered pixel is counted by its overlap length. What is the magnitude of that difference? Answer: 0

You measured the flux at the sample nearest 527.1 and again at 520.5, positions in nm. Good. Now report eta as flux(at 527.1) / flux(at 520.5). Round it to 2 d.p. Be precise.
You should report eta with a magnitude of 0.85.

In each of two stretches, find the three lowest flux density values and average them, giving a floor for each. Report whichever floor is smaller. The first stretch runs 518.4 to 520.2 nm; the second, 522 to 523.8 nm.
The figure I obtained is 63.2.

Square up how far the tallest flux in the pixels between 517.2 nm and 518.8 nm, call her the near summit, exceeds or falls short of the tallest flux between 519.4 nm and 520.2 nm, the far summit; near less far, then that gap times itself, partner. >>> 16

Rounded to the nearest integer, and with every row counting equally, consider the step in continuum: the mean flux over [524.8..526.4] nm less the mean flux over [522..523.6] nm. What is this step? 2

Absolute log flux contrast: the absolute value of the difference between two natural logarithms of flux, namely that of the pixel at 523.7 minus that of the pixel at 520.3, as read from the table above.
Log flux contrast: 0.080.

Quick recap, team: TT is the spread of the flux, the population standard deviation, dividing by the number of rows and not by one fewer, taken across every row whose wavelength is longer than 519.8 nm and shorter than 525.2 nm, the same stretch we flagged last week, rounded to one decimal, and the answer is 2.6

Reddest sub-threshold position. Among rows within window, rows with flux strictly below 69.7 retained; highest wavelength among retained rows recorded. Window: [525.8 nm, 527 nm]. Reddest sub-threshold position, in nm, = 526.9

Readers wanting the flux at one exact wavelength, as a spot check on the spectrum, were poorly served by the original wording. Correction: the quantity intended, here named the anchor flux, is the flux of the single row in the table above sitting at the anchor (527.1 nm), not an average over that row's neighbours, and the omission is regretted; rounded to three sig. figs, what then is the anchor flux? 59.8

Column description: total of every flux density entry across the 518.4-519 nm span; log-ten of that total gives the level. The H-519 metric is 2.29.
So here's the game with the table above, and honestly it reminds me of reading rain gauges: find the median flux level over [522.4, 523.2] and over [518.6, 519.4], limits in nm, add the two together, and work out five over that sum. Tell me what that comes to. 0.0373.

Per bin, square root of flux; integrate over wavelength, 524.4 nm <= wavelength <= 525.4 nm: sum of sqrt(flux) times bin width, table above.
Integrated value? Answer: 8.5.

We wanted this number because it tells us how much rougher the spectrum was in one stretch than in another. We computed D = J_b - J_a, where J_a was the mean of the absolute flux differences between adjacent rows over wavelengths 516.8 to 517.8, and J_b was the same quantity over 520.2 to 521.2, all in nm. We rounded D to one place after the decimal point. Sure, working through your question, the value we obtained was -1.2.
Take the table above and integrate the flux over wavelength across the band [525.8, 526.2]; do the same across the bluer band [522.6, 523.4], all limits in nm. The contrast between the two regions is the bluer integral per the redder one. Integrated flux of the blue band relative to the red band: 1.9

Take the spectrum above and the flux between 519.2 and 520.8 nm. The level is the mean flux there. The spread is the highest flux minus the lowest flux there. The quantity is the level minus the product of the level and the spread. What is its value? -1034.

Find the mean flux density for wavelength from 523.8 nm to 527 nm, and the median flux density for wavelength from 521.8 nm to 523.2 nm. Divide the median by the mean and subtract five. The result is -4.01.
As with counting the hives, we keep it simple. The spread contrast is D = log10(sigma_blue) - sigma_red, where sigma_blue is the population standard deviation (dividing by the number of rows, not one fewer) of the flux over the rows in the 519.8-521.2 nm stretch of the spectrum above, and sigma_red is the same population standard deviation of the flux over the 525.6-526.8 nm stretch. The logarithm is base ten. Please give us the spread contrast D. -3.9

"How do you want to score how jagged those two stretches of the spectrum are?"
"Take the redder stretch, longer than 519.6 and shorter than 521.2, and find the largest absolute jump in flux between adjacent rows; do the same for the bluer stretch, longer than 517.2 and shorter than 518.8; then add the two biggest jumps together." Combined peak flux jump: 13.5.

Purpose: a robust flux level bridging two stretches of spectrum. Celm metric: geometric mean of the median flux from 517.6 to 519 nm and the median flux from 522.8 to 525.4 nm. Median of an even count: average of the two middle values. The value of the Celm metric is 68.0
